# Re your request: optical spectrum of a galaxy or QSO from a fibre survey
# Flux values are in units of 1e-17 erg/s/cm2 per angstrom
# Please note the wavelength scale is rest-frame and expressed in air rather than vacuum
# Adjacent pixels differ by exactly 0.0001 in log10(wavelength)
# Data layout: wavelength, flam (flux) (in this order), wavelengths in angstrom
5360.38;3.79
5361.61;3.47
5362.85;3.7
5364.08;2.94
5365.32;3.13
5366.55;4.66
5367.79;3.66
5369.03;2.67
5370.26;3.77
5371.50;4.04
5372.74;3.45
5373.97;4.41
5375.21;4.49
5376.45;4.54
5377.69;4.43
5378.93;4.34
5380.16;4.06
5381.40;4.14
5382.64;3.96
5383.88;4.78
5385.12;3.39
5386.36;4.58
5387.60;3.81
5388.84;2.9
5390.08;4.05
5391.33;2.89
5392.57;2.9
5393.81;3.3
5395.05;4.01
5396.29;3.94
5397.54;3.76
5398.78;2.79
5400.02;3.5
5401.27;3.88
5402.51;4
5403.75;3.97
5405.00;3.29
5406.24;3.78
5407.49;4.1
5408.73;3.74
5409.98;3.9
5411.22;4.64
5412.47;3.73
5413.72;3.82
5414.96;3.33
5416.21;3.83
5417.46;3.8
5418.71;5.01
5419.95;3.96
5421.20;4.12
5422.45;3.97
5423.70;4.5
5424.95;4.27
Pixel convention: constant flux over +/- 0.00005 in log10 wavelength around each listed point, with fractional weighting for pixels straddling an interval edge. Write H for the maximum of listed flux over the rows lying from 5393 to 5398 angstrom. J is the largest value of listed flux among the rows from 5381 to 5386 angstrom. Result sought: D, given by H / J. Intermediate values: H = 4.01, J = 4.78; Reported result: 0.84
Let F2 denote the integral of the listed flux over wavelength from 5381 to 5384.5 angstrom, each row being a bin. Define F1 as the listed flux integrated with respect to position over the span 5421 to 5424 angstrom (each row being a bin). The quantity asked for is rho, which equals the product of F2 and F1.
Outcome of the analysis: 188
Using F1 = 12.5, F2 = 15.1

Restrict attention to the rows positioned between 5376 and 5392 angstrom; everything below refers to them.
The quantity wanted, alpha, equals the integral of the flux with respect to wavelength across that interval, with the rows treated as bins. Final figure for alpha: 64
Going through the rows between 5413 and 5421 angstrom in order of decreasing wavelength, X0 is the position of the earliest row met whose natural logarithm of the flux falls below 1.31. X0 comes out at 5414.96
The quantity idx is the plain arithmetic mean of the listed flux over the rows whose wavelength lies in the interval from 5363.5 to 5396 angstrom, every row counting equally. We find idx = 3.82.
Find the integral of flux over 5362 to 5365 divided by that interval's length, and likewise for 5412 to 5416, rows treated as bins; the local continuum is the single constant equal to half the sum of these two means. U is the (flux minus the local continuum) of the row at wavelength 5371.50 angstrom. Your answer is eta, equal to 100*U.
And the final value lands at 56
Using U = 0.56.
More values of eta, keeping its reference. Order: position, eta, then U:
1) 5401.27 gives 40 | 0.40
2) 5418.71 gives 153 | 1.53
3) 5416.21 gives 35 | 0.35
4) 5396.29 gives 46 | 0.46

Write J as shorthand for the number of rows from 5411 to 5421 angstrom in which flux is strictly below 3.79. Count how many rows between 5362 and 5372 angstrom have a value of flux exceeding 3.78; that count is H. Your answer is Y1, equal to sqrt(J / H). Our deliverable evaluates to 1.00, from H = 2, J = 2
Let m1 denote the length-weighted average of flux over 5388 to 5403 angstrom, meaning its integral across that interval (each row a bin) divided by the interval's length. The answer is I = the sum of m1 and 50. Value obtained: 53.5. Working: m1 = 3.49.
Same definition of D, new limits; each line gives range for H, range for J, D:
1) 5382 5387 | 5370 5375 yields 1.08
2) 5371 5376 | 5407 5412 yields 0.97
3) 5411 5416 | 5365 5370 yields 1.00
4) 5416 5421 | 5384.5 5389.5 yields 1.09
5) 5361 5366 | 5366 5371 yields 0.79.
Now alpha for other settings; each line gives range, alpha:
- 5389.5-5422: 123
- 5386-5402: 57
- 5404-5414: 39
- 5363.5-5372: 30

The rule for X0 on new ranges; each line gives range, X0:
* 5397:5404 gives 5400.02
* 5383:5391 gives 5388.84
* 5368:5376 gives 5372.74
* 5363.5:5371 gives 5369.03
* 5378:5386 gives 5385.12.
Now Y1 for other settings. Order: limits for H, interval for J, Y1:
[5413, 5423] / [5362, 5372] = 0.93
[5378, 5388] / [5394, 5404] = 0.65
